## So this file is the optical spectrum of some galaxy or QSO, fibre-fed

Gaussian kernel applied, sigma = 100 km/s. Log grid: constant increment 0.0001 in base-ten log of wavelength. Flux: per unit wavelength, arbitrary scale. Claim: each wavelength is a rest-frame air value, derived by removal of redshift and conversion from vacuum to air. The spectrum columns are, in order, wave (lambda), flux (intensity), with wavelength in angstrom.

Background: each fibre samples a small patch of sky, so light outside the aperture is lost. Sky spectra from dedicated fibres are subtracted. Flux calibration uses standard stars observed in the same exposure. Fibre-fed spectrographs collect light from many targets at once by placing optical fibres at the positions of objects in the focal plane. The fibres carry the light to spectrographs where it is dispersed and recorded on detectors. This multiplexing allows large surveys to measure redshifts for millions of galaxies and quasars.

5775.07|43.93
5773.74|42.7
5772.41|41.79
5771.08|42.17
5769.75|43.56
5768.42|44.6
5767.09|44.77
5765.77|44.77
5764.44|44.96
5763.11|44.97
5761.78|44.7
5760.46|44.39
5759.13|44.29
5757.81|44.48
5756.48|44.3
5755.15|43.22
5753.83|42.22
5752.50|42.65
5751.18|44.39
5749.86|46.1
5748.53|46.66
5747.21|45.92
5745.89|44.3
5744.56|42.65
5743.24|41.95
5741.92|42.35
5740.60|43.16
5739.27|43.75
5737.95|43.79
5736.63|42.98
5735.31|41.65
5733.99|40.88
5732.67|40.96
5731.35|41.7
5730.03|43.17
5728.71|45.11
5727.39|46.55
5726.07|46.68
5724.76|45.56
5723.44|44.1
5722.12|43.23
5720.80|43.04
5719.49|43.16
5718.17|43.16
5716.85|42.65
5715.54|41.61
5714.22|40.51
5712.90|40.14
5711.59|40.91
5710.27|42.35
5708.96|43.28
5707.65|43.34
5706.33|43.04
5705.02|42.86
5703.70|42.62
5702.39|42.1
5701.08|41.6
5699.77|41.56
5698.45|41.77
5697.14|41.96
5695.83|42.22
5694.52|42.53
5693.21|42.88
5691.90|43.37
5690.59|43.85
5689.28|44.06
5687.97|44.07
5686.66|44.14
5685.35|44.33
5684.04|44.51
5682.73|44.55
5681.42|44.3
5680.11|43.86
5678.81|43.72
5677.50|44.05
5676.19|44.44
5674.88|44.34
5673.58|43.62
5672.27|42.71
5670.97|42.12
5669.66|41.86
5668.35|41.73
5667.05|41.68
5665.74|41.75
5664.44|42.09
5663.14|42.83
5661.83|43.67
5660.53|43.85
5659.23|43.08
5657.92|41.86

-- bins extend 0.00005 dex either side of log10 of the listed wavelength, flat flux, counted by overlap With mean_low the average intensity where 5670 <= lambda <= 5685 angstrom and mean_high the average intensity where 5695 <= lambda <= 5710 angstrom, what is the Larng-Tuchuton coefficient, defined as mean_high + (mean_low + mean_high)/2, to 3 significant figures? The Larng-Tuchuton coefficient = 85.5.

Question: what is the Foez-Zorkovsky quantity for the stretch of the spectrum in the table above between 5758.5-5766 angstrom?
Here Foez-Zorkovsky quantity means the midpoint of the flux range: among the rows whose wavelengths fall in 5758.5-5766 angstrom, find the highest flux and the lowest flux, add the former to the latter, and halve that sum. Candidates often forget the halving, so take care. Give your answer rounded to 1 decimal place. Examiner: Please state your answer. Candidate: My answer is 44.6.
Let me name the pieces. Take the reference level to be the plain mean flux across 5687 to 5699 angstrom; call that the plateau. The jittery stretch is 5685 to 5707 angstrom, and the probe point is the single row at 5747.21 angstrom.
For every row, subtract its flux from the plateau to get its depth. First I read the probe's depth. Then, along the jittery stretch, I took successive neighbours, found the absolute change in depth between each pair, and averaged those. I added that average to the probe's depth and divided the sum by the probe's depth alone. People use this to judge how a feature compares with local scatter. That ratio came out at 0.91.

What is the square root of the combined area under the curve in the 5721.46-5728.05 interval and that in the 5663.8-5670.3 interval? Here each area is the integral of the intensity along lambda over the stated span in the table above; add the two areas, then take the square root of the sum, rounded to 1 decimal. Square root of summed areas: 23.9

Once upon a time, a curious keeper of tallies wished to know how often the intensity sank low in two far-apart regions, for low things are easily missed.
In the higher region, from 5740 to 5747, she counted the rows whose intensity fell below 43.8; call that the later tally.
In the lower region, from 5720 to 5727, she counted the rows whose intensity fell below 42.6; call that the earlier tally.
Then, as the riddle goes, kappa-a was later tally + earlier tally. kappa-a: 4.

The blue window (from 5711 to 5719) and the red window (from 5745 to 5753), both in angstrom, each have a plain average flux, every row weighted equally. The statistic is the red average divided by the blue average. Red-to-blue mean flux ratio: 1.08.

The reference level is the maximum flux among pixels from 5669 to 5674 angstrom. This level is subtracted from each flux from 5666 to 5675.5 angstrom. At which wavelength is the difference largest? 5674.88 angstrom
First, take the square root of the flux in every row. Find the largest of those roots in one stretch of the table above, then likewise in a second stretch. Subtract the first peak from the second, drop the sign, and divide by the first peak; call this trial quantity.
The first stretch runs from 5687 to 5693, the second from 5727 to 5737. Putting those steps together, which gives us 0.028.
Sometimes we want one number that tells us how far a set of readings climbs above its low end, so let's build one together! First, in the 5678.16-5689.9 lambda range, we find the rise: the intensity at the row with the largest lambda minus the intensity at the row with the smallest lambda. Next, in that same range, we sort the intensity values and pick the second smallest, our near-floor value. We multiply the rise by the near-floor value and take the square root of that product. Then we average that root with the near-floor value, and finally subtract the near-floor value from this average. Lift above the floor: -20.0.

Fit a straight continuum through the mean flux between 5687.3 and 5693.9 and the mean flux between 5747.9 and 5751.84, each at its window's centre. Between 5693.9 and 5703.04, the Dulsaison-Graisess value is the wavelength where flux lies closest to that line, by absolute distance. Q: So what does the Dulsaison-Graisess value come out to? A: 5694.52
